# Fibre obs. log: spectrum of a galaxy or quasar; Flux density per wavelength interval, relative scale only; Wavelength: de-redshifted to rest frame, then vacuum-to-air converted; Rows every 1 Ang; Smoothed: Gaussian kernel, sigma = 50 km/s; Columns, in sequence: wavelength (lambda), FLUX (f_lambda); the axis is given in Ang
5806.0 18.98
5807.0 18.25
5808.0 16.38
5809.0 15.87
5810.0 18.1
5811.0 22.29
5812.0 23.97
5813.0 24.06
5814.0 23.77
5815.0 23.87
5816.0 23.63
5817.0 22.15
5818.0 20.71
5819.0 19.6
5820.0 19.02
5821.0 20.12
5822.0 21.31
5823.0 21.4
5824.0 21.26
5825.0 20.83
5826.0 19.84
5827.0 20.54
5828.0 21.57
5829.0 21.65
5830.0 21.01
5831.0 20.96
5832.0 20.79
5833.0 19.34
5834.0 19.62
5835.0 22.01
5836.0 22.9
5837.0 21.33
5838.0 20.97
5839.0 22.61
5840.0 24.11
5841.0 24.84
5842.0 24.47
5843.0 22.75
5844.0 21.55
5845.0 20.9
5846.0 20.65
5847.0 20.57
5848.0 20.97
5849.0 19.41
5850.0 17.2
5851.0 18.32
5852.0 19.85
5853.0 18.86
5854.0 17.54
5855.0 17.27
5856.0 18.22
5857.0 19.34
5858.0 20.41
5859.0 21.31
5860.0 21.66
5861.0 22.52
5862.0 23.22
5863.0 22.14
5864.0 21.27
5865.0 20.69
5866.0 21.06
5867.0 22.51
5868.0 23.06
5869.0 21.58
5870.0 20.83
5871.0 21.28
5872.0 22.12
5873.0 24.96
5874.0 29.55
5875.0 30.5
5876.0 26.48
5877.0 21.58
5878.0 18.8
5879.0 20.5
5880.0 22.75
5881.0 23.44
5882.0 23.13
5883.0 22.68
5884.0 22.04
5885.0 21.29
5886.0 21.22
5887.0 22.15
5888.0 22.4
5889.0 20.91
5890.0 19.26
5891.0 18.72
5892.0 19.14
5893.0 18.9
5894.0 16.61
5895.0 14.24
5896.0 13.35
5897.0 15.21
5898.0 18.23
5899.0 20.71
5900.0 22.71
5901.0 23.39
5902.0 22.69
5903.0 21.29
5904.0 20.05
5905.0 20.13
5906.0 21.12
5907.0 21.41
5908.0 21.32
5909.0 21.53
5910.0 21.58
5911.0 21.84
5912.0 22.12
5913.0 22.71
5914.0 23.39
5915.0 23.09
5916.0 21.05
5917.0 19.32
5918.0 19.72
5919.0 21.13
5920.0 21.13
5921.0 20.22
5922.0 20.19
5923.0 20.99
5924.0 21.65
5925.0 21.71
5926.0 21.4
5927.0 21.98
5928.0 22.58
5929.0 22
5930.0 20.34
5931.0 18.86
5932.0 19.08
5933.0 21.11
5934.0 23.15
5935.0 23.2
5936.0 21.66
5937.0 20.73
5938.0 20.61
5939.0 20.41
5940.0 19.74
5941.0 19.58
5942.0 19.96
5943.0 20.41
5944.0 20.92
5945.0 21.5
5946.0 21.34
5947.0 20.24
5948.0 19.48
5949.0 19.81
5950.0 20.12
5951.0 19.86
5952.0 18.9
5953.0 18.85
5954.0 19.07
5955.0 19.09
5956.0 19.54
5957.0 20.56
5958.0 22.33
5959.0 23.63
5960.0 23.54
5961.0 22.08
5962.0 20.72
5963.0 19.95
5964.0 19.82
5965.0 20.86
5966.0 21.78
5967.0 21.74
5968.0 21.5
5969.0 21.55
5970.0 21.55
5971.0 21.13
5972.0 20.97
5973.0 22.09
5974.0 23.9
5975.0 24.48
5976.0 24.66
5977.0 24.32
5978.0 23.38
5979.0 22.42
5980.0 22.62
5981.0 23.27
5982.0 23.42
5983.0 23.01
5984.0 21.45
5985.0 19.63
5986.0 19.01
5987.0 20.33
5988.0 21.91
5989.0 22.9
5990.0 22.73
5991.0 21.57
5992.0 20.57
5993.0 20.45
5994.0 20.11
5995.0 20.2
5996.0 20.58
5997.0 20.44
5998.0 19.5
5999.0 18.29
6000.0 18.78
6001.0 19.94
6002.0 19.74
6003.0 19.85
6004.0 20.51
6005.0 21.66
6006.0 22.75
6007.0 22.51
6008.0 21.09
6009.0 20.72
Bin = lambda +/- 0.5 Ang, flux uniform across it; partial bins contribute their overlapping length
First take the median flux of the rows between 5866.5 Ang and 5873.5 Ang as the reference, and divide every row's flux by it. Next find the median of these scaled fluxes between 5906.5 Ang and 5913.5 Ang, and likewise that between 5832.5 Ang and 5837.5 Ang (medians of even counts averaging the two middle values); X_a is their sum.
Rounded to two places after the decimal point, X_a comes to 1.94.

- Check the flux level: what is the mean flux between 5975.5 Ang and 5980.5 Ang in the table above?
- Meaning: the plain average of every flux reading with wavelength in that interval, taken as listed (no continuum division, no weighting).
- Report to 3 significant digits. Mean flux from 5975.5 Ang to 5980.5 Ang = 23.5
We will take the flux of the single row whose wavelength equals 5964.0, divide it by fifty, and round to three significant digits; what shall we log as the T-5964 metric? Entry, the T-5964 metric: 0.396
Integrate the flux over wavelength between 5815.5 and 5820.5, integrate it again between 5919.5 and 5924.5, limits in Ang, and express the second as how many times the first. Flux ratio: 0.99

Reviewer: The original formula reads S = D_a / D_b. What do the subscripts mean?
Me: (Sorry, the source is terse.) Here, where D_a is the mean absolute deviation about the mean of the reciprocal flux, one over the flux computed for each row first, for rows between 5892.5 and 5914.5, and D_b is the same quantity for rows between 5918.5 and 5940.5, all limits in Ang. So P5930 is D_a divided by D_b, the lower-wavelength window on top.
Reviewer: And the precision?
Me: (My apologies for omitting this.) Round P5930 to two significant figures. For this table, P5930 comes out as 3.4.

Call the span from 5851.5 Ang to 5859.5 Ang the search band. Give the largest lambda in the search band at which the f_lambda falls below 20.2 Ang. 5857.0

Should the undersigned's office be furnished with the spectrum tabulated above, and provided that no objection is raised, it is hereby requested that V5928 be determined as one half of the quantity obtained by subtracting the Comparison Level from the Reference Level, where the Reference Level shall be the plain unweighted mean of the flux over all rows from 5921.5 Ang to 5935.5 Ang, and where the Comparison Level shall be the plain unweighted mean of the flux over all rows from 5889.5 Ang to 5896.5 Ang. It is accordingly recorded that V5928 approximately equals 2.06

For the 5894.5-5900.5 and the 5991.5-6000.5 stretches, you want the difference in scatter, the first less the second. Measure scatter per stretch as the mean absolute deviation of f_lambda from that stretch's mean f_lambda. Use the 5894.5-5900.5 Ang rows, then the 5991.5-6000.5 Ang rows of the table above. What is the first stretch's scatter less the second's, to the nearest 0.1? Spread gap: 2.5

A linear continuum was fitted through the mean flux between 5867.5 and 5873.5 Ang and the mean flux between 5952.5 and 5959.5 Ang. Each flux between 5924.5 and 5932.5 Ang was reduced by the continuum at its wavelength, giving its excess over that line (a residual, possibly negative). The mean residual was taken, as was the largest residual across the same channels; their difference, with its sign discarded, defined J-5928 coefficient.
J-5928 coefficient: 1.58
